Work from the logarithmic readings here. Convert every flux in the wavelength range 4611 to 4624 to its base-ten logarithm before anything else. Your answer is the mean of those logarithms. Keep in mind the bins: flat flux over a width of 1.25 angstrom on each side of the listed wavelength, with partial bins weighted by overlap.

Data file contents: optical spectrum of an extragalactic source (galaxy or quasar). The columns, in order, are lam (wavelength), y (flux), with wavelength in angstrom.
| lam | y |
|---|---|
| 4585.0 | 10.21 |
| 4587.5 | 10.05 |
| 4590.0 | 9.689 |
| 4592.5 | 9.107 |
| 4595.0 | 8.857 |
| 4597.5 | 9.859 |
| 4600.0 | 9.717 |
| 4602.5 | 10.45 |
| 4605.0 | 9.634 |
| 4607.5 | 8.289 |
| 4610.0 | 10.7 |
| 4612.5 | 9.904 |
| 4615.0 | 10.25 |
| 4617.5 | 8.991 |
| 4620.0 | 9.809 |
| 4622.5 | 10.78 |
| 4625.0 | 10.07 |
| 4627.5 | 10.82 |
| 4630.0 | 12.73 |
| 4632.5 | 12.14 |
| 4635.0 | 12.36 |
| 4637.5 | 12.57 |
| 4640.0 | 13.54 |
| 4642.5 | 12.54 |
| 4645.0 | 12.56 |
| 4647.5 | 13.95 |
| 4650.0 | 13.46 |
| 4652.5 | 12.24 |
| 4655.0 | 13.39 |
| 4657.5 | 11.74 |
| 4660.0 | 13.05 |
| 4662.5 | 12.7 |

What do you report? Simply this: 1.00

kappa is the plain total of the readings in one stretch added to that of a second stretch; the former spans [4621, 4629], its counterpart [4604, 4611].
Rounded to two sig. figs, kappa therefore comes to 60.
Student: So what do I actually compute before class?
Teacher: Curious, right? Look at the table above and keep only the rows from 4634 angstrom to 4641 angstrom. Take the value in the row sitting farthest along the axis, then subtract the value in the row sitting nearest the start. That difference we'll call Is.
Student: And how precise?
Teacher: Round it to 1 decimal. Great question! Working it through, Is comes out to 1.2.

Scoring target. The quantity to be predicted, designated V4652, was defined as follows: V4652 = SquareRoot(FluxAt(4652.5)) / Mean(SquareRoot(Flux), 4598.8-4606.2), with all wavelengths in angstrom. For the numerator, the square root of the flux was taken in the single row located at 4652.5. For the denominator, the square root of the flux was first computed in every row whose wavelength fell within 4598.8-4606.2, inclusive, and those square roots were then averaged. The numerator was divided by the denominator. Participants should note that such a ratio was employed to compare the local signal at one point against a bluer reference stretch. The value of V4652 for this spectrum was 1.11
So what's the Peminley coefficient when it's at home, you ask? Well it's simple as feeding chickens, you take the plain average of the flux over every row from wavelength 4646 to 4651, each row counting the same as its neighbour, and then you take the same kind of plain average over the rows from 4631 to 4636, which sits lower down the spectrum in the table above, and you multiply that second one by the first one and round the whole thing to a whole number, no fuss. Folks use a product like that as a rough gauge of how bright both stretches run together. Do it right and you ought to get 168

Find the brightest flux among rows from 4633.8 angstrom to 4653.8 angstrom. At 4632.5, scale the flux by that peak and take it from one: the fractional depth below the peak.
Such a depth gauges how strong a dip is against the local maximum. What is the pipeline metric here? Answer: 0.13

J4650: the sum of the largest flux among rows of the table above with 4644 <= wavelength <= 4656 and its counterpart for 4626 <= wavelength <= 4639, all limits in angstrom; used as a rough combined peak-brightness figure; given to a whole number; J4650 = 27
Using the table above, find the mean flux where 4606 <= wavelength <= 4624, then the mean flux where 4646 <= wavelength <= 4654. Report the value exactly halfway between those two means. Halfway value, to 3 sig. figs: 11.5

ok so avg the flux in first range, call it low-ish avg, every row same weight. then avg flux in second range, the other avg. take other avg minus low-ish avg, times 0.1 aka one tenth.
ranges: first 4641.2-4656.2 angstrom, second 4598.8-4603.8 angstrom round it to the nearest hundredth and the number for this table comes -0.29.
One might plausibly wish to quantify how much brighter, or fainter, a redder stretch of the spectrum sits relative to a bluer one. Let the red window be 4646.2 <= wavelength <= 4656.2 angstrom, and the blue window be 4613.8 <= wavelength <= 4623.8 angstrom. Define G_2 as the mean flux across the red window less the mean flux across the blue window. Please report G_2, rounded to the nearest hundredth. 3.30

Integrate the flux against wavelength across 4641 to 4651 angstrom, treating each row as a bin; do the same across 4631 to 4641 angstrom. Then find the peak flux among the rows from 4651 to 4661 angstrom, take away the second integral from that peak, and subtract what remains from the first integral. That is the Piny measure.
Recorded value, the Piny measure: 244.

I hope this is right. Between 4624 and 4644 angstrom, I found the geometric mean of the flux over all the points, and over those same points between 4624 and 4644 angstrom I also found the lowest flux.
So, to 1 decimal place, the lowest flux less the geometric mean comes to -2.0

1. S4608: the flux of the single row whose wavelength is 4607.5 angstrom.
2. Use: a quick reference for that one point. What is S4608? 8.289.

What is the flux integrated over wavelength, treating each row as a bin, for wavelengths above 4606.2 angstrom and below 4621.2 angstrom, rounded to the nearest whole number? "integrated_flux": 145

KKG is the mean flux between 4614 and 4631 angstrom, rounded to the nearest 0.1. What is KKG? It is 10.5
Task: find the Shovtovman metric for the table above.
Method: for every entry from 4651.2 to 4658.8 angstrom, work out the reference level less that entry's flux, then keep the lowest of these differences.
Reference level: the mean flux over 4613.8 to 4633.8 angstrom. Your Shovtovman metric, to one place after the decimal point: -2.7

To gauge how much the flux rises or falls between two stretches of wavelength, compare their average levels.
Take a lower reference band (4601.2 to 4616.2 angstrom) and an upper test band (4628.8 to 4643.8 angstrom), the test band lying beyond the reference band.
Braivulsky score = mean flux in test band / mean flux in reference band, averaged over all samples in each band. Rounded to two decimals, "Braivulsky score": 1.28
